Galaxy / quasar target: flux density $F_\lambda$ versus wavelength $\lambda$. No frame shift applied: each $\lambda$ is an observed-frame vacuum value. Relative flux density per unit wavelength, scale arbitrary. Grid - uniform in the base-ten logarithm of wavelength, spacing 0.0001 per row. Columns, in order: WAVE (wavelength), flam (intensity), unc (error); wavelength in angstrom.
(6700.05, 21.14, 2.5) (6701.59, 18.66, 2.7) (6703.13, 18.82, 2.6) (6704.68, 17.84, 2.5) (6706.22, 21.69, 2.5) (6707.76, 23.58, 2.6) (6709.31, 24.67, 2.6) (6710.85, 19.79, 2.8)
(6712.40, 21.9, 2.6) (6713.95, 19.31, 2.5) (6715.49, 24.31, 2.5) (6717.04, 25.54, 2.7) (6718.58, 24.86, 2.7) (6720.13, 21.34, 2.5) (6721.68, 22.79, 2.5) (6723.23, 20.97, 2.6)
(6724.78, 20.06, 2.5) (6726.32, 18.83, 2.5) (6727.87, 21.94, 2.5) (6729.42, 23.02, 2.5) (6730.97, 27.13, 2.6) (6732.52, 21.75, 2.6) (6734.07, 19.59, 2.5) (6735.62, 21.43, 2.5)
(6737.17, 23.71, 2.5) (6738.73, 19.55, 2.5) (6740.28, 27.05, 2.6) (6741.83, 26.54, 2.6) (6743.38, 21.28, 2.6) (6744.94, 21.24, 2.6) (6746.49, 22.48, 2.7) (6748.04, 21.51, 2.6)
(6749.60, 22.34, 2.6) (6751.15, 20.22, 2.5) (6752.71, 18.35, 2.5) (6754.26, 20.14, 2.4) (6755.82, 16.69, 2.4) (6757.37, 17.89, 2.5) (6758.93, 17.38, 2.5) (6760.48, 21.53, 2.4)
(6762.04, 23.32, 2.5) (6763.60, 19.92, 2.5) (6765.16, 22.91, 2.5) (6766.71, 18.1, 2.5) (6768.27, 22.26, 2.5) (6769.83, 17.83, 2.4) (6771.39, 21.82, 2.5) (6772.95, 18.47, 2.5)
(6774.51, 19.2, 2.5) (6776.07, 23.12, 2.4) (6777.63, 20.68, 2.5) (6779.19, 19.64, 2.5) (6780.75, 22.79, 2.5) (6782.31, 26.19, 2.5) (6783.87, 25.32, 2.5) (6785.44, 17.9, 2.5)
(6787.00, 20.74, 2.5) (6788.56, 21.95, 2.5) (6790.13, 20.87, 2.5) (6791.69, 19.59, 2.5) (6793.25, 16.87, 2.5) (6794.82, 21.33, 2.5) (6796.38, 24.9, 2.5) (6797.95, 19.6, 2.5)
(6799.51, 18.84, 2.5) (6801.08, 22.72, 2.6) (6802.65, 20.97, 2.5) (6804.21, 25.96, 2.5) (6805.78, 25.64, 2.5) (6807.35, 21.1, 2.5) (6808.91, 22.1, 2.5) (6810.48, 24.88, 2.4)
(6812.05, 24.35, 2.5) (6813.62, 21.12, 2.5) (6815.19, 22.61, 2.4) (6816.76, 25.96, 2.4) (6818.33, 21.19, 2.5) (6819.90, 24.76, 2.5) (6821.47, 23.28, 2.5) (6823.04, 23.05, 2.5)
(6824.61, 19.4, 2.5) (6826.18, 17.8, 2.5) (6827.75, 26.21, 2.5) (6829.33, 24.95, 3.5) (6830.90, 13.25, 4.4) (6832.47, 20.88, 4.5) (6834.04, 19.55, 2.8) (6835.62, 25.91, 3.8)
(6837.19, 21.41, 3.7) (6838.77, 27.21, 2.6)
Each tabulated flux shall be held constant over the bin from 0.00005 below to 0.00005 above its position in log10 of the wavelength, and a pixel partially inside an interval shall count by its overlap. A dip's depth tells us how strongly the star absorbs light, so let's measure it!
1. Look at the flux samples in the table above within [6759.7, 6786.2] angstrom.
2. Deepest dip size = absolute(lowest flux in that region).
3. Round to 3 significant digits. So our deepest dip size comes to 17.8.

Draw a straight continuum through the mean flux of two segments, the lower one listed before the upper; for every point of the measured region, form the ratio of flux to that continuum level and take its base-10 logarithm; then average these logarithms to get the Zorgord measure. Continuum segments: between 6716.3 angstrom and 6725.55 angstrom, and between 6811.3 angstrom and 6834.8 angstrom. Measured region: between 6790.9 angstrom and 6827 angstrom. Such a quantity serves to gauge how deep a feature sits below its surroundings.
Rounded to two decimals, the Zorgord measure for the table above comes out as 0.00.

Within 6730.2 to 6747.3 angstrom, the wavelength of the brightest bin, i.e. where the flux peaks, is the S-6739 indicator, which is 6730.97 angstrom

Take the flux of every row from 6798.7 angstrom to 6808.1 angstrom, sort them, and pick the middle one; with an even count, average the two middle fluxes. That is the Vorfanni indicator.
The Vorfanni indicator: 21.9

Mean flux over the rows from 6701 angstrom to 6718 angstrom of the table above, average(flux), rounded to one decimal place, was 21.5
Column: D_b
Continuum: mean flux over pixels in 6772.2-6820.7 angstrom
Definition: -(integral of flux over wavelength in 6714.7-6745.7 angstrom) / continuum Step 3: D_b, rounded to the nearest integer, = -32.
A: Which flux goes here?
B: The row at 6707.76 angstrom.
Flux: 23.58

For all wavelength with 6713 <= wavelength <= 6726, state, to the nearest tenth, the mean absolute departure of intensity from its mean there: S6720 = 2.0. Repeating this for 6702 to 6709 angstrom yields 2.2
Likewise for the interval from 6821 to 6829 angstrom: 2.7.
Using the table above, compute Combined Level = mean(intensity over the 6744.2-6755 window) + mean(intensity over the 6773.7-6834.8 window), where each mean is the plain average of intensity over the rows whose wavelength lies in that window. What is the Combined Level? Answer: 42.7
